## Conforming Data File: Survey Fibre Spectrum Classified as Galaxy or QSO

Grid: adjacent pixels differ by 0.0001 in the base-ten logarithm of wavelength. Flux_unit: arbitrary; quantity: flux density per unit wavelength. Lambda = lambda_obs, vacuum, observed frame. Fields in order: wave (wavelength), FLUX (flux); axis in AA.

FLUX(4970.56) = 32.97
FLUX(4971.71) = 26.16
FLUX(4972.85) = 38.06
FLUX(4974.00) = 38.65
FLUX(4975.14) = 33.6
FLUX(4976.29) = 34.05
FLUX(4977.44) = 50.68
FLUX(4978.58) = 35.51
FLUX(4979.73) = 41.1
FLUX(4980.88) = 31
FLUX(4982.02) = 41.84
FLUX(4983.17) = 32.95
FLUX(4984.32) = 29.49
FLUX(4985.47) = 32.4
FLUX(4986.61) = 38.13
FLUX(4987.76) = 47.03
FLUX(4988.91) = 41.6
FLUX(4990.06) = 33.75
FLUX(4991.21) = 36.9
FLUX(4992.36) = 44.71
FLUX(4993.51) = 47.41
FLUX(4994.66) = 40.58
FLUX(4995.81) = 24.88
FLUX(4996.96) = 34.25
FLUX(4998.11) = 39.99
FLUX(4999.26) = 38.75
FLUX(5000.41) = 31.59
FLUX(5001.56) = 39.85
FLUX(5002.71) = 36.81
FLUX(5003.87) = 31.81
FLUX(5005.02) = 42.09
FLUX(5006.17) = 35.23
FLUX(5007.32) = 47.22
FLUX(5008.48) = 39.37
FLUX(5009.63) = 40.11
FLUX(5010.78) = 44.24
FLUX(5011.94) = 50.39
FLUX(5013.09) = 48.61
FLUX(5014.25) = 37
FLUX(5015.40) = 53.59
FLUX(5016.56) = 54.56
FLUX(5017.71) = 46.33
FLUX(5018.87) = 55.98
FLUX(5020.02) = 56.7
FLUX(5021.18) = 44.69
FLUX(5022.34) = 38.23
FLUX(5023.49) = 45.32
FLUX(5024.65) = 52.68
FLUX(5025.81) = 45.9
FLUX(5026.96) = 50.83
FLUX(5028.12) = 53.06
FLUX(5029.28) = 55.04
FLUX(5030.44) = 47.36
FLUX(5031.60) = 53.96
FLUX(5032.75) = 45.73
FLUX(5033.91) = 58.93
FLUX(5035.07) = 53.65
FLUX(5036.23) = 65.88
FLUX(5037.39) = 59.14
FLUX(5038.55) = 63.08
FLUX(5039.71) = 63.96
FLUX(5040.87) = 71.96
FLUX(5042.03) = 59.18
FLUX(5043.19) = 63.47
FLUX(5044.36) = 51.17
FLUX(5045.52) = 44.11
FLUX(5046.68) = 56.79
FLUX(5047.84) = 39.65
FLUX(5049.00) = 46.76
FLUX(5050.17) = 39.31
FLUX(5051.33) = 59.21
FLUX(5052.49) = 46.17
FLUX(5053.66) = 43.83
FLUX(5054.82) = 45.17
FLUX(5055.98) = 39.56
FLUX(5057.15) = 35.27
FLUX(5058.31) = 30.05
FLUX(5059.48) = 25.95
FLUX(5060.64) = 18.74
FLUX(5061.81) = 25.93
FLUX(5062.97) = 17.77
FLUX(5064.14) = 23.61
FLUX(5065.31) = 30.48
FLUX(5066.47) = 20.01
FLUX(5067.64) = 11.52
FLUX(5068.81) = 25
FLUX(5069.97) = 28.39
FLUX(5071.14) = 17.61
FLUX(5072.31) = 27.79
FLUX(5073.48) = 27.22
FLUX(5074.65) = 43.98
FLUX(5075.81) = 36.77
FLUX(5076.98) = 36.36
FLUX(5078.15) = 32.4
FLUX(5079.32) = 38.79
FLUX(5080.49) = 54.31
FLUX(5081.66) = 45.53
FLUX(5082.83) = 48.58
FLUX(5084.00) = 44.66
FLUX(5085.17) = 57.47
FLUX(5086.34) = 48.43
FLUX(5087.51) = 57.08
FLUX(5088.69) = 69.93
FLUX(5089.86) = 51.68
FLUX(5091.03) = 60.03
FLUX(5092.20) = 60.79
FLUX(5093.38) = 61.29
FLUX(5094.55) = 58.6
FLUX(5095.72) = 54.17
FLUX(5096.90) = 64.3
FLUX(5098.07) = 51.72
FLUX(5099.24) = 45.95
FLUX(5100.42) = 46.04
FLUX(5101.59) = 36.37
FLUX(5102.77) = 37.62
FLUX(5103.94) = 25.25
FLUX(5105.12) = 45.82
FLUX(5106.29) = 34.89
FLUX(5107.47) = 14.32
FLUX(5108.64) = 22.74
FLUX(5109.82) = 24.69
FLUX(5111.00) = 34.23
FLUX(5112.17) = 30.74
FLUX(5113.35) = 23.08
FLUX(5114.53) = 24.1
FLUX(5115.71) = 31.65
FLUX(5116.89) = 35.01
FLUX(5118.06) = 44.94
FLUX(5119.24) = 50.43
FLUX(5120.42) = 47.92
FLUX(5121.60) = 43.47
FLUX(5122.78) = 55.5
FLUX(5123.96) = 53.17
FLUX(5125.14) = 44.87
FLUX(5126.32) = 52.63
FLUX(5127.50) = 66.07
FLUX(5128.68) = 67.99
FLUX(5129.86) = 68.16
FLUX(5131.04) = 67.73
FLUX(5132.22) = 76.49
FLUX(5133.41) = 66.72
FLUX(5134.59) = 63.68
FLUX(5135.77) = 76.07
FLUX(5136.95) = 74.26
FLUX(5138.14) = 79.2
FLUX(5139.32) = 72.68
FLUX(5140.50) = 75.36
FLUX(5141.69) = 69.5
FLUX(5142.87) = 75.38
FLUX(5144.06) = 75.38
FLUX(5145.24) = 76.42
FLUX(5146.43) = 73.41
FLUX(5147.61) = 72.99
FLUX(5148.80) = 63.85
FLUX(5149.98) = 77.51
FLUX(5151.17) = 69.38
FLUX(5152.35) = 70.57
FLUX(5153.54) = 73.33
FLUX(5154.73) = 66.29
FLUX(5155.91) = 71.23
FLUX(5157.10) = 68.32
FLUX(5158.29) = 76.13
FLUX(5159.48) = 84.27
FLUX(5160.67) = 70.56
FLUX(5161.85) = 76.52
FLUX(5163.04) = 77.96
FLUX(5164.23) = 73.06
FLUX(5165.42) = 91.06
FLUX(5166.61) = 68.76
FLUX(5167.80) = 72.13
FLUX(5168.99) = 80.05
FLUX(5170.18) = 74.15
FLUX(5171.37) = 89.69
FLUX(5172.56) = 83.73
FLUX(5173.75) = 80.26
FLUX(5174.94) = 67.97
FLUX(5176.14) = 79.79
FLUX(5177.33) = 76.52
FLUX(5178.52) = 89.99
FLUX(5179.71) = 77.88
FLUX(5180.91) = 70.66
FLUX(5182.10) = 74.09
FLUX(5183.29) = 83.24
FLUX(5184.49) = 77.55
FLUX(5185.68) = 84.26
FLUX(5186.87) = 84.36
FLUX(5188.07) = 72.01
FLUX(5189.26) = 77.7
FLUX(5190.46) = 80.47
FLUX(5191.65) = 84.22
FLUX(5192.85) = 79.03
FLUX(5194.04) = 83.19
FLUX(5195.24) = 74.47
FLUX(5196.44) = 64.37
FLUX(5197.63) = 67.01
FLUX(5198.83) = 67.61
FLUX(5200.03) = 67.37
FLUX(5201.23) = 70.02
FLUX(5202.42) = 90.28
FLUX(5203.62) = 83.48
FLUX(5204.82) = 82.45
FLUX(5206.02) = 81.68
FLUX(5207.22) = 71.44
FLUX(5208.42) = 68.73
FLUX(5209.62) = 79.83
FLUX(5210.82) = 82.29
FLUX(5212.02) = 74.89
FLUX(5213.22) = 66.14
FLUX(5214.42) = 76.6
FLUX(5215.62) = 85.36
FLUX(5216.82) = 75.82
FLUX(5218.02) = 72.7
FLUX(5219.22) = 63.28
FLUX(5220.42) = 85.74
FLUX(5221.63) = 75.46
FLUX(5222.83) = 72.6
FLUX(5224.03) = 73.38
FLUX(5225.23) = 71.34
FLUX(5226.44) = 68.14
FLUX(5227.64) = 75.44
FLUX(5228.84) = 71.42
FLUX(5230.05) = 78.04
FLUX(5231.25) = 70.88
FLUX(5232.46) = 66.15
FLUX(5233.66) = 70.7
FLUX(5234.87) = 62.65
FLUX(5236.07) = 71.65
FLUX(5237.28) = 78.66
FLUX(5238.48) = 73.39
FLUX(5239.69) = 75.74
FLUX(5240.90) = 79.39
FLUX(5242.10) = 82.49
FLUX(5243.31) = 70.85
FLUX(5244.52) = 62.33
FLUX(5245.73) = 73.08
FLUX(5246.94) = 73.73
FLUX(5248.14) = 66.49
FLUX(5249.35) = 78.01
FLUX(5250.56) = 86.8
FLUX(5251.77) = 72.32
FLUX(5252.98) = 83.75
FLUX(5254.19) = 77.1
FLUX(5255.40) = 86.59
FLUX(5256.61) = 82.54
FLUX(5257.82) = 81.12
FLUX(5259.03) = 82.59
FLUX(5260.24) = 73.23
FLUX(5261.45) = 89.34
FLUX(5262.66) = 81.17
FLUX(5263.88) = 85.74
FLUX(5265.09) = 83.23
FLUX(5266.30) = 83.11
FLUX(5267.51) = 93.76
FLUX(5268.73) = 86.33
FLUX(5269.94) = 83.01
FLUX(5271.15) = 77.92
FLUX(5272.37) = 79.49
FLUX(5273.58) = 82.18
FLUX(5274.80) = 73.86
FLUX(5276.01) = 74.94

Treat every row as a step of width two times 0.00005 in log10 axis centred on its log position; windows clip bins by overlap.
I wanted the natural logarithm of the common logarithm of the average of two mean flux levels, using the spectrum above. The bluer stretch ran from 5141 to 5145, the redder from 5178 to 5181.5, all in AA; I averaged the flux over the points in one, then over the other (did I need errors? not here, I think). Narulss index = 0.633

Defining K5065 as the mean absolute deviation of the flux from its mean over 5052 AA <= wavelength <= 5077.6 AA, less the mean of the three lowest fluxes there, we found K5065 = -8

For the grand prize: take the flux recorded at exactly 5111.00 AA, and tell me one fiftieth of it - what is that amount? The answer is 0.68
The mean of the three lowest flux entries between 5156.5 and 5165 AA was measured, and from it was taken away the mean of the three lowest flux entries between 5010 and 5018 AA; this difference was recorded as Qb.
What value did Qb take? 28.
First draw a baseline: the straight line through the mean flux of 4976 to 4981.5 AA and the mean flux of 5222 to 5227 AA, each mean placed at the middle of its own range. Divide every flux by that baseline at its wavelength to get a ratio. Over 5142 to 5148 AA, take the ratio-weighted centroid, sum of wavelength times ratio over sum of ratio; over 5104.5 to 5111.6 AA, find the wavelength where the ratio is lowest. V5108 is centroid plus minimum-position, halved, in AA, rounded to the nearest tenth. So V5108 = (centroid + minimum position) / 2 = 5126.3 AA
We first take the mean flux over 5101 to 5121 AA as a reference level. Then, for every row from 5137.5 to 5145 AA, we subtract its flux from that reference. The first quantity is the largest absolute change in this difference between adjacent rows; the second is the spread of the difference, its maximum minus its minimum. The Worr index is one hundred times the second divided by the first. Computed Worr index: 149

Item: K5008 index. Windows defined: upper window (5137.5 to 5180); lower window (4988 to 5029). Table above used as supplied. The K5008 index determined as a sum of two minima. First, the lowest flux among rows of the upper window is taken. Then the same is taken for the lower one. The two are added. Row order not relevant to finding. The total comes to 89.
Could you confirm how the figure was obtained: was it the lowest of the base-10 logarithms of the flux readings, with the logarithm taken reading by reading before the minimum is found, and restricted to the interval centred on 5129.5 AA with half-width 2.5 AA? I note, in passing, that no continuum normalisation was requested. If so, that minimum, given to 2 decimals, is 1.82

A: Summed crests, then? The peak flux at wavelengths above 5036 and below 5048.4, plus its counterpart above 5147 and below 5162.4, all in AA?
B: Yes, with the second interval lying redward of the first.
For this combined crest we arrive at 156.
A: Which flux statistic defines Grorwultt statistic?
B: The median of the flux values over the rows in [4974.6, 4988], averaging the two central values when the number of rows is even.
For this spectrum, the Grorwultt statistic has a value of 35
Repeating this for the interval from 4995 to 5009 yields 38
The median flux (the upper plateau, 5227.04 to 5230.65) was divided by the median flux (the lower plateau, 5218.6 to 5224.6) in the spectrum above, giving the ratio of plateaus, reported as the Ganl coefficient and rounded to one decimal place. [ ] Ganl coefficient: 1.0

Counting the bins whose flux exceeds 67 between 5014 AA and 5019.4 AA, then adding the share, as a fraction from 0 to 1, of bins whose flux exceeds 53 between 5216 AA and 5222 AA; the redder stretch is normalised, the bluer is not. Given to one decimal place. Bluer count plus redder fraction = 1.0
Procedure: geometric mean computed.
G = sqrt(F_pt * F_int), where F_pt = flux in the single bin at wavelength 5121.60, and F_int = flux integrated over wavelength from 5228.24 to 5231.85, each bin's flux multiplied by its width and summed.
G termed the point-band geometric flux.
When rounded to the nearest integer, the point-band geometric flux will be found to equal 107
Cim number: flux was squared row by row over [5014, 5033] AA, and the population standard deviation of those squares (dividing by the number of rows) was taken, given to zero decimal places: 553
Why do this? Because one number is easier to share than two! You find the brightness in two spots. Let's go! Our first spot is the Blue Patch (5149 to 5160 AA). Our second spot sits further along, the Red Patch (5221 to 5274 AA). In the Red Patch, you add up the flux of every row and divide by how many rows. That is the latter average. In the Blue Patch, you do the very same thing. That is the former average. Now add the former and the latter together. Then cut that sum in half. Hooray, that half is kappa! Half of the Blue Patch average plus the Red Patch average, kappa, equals 75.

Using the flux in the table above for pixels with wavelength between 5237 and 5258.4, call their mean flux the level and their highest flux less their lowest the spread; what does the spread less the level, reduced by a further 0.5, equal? -53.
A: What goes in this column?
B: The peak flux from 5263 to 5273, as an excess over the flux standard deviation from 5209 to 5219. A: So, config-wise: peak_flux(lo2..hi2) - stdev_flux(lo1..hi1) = 88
